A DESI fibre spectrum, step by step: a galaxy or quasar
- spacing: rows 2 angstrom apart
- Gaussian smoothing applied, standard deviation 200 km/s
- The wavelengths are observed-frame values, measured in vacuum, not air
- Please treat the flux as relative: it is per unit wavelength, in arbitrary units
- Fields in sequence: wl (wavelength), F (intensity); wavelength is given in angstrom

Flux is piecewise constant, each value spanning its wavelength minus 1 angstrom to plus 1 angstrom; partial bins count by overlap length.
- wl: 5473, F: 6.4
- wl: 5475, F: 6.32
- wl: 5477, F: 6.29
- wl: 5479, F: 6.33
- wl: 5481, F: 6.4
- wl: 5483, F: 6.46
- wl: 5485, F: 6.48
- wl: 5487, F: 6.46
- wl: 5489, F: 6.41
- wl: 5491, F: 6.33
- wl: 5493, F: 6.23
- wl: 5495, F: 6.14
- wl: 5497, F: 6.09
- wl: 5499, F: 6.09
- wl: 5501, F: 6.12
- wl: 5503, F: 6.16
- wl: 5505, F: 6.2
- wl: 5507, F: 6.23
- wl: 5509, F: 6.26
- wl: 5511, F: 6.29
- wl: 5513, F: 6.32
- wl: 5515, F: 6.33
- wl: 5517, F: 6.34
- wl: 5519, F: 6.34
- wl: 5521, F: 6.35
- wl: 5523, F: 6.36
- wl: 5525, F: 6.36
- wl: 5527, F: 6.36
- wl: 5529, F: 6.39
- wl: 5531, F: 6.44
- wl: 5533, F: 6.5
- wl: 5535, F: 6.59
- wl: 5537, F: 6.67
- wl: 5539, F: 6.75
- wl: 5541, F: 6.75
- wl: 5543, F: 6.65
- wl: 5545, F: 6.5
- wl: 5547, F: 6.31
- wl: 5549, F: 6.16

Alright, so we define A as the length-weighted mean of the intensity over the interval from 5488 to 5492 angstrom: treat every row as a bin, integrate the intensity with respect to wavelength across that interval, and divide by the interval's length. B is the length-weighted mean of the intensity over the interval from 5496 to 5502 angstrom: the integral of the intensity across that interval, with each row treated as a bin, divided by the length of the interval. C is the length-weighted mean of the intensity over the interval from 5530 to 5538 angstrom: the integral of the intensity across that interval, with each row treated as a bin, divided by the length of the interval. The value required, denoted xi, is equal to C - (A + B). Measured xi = -5.92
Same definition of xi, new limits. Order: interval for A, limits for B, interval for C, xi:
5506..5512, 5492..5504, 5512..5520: -6.07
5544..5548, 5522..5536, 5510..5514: -6.53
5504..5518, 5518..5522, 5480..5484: -6.20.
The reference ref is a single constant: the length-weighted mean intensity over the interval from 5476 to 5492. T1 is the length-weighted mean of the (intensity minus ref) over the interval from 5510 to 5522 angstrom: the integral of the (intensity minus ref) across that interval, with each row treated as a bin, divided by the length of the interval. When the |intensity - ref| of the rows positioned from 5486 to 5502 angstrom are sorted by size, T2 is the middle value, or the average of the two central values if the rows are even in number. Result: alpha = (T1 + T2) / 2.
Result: 0.072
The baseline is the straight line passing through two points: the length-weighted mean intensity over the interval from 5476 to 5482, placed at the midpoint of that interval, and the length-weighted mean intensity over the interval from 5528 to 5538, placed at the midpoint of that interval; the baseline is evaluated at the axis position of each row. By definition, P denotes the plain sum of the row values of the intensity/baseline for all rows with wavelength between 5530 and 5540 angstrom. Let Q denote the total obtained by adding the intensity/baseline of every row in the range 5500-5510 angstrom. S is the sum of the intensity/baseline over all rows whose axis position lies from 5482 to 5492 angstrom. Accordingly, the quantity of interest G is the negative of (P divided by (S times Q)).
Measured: -0.208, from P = 5.05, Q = 4.82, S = 5.05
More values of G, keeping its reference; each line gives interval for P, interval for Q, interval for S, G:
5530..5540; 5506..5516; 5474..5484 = -0.206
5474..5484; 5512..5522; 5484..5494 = -0.204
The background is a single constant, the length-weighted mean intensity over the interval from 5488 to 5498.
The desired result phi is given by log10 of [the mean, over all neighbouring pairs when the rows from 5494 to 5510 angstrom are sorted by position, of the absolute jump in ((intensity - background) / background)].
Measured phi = -2.30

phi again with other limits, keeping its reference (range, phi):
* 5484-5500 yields -2.05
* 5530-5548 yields -1.82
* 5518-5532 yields -2.57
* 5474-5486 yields -2.15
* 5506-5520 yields -2.53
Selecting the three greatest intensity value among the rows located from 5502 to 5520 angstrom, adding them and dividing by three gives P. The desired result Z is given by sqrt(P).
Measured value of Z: 2.52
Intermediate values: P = 6.34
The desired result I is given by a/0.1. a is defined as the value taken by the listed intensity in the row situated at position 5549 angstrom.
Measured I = 61.6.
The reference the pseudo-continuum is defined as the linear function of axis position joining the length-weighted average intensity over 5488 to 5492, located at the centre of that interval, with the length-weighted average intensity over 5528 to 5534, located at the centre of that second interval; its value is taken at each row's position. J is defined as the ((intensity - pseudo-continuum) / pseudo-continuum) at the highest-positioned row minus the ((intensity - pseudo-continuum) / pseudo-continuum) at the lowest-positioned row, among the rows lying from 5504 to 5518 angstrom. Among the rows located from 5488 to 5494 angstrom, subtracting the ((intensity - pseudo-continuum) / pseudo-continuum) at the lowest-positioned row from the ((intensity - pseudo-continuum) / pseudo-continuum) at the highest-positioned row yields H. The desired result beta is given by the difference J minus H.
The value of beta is 0.05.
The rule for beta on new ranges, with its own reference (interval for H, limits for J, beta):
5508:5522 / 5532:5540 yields 0.03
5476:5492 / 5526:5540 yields 0.05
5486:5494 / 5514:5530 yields 0.04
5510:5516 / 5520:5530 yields 0.00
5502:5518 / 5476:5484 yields 0.00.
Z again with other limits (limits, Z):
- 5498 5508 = 2.49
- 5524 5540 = 2.58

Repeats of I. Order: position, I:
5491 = 63.3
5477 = 62.9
